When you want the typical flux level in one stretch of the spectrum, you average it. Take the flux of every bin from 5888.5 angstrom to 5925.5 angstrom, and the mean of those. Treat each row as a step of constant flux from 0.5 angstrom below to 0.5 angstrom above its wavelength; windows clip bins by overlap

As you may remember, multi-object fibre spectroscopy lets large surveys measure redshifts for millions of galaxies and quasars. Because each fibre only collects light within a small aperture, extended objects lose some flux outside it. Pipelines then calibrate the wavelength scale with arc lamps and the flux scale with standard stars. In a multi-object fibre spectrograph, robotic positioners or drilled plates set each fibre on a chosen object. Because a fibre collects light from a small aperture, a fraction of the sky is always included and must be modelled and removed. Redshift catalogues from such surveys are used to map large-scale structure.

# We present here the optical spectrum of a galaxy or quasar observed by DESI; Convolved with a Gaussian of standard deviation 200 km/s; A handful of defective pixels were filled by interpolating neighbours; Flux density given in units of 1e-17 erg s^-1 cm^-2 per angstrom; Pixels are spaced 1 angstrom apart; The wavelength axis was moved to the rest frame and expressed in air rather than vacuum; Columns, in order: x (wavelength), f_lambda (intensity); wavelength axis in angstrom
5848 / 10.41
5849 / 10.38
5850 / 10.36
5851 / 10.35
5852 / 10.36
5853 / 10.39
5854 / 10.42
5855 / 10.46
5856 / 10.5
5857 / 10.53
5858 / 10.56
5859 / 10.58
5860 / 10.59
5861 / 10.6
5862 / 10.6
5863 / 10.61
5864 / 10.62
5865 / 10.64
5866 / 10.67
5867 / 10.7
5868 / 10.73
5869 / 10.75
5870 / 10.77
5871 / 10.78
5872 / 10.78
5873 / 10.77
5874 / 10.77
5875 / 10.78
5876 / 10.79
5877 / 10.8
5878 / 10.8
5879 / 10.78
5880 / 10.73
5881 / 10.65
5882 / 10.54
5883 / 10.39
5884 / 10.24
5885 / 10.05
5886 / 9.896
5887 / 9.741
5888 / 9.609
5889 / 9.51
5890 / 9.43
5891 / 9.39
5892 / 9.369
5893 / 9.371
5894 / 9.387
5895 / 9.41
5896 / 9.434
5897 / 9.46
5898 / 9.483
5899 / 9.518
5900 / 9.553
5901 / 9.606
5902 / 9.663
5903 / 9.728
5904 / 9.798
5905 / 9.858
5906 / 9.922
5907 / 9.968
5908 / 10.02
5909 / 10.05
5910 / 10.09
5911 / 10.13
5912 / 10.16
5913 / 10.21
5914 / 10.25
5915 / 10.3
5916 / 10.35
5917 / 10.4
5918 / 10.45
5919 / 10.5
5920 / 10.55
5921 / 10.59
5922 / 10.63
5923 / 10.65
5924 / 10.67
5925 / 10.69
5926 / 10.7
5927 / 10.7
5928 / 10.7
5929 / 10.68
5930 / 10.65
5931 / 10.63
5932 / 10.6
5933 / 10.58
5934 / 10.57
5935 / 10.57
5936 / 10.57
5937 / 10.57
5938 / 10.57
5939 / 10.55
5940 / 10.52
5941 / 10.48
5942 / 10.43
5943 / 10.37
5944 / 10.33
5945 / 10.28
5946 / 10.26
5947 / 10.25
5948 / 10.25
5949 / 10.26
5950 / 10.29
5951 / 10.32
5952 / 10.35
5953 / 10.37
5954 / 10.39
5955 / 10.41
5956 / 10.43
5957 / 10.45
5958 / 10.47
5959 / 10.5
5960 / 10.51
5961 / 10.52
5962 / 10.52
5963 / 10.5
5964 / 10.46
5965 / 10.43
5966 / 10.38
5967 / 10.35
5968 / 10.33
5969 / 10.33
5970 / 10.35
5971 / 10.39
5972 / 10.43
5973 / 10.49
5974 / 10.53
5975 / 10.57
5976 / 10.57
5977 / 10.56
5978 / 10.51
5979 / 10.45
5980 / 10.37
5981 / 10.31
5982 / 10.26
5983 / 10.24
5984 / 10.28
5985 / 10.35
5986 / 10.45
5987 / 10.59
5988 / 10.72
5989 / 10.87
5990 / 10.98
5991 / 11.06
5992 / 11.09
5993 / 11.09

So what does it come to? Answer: 10.0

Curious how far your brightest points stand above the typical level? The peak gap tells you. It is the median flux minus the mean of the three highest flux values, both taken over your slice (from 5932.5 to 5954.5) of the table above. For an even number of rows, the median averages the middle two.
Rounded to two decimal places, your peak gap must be -0.19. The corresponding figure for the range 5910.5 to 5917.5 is -0.10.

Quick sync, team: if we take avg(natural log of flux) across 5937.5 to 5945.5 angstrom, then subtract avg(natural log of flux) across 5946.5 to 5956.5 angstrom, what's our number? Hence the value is 0.010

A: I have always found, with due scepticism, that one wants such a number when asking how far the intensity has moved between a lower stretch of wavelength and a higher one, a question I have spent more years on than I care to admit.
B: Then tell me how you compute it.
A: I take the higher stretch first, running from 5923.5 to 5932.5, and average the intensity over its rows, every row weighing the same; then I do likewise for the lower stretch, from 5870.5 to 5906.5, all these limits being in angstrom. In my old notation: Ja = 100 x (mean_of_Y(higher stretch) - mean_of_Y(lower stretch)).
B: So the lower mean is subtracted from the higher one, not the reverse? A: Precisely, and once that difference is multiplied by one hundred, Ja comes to 65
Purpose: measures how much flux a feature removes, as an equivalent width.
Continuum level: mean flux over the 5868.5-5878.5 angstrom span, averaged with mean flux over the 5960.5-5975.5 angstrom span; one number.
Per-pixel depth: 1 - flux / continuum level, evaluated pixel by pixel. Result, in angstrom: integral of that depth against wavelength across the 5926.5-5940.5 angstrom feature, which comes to 0.01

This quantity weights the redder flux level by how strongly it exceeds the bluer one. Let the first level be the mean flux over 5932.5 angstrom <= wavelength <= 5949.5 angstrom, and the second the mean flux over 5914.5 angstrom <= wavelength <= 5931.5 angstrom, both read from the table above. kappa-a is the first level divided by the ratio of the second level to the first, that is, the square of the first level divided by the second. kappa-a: 10.3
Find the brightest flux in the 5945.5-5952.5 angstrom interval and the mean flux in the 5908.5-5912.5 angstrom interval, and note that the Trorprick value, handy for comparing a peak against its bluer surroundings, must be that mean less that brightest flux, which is -0.2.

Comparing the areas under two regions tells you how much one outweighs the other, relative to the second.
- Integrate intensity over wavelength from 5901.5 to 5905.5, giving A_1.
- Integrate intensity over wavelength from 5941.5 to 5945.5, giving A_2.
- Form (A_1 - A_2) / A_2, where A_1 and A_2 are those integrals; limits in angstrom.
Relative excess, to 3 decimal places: -0.057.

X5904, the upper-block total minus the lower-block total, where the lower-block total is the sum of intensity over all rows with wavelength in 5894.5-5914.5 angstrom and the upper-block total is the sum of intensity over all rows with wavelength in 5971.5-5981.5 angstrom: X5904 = -92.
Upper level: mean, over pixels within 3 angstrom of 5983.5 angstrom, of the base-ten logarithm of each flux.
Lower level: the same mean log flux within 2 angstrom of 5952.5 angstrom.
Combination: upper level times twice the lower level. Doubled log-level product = 2.06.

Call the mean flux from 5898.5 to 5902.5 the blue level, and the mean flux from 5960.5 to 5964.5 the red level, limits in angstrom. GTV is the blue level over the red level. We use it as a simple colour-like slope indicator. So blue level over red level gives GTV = 0.91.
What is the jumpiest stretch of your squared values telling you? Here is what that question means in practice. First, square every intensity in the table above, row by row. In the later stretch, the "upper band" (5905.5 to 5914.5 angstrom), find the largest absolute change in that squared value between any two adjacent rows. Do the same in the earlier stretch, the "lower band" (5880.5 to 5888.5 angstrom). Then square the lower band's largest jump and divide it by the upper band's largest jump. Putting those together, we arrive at 14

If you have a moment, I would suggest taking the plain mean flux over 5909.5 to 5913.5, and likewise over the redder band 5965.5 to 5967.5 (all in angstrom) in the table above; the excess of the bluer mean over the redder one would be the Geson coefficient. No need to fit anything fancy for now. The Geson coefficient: -0.22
